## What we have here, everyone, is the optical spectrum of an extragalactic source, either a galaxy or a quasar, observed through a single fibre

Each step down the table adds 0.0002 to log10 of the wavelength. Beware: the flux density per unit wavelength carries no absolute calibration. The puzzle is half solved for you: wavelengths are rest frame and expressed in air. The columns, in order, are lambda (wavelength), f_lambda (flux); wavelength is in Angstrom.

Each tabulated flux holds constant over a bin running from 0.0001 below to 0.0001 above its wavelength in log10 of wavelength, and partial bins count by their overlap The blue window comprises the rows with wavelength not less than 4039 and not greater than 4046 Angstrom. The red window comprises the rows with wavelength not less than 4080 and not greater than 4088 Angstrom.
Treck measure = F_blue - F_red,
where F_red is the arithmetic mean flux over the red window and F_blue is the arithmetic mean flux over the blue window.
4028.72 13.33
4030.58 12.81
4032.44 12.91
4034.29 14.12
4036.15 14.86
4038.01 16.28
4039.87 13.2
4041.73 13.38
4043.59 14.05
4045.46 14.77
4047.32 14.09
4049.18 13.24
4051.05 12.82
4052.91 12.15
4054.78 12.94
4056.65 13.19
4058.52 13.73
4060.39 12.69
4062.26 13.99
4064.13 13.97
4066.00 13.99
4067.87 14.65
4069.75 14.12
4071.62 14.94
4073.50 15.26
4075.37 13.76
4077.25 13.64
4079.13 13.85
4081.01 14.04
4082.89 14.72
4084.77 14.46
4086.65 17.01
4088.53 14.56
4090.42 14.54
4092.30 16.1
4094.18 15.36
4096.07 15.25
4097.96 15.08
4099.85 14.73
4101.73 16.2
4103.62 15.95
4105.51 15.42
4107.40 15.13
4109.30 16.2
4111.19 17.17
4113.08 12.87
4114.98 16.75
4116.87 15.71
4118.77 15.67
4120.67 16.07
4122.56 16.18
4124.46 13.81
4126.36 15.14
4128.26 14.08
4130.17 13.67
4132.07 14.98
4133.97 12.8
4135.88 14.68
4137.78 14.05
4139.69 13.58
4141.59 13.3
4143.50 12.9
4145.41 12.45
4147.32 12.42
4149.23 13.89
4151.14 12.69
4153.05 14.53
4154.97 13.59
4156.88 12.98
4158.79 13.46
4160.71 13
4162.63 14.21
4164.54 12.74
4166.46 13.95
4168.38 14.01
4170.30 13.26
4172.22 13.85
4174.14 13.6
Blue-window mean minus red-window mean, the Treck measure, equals -1.2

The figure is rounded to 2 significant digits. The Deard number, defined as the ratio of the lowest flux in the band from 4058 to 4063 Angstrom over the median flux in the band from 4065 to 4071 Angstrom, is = 0.90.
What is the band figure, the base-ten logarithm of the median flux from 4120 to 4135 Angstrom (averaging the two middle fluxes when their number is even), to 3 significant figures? 1.16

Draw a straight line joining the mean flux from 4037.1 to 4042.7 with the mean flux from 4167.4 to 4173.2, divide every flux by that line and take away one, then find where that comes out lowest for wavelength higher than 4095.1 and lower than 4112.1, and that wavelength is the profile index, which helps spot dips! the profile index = 4099.85 Angstrom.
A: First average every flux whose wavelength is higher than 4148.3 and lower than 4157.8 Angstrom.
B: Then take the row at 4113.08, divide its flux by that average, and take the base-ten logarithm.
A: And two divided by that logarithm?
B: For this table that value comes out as -91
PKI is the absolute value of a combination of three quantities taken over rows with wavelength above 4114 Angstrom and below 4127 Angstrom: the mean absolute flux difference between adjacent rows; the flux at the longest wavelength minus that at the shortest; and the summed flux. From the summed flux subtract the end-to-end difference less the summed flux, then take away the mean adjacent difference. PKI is 219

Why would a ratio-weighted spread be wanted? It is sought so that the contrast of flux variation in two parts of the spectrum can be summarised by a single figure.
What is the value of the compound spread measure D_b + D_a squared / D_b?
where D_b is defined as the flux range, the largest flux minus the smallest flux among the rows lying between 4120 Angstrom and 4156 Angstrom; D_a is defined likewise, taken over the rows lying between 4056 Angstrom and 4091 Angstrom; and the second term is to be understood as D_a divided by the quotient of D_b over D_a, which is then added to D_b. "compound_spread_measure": 8.72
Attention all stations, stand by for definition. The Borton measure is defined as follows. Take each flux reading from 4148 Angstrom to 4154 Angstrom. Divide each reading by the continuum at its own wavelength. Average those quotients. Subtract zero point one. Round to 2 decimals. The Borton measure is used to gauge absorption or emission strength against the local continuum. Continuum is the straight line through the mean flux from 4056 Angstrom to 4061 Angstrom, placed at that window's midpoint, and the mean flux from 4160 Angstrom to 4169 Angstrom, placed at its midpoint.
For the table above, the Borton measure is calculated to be 0.91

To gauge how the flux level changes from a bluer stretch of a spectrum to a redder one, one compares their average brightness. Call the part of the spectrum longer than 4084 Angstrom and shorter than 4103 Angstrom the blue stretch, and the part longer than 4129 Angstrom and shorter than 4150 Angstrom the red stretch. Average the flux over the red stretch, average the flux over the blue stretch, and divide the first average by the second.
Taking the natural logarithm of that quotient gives -0.13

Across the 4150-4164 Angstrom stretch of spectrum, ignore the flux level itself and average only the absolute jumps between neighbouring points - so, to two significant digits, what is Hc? 0.92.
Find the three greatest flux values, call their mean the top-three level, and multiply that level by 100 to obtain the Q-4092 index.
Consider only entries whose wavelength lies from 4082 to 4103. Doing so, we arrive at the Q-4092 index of 1644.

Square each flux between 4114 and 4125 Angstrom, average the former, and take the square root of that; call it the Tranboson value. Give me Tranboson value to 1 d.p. 15.7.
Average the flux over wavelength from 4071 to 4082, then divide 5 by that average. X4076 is 0.35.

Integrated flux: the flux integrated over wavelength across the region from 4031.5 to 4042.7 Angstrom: 158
